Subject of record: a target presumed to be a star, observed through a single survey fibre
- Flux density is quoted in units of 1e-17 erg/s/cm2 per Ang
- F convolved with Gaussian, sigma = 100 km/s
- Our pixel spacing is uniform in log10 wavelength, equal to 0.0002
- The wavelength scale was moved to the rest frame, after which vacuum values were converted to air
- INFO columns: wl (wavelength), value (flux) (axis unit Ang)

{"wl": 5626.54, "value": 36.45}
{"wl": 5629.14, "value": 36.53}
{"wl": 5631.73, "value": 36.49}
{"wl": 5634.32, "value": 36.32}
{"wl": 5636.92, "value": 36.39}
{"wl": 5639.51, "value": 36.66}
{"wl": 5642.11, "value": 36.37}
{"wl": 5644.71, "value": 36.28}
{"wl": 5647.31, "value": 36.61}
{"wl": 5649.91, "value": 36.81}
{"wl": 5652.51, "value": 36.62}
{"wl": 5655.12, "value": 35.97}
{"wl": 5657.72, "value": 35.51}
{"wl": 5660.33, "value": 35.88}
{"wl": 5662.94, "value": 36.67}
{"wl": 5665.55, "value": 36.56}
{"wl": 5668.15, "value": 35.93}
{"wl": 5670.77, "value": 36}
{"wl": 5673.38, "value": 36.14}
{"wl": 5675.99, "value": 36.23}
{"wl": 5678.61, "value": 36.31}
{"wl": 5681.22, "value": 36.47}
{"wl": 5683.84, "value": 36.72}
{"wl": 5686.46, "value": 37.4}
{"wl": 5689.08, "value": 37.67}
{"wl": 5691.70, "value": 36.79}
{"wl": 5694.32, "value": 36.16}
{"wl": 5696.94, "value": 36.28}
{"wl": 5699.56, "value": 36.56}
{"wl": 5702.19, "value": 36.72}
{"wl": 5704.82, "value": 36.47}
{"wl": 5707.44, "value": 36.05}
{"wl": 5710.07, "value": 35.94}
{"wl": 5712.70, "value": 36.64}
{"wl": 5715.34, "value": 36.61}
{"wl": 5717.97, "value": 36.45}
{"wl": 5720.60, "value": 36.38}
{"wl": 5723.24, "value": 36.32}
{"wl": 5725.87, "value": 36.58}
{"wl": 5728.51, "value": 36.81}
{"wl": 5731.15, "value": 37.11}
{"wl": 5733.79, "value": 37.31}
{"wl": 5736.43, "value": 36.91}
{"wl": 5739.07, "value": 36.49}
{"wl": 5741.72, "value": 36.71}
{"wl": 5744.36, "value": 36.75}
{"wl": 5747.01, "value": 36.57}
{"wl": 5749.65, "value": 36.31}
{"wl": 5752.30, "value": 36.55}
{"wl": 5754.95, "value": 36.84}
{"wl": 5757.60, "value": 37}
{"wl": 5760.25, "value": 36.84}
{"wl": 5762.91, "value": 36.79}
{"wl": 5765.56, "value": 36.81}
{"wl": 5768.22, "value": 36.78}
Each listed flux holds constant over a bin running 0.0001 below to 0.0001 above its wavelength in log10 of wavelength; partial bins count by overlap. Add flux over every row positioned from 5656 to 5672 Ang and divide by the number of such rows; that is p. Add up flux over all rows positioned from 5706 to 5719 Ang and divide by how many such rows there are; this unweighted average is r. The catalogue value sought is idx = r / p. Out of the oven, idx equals 1.007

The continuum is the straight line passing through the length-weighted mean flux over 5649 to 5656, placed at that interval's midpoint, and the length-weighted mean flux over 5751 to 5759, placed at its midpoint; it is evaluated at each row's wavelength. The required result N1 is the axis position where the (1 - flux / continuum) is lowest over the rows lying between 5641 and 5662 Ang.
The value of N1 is 5649.91 Ang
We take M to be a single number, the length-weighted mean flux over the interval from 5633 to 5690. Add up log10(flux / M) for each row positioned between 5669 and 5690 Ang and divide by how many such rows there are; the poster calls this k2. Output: 0.002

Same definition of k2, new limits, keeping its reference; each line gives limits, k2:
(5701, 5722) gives 0.000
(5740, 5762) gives 0.003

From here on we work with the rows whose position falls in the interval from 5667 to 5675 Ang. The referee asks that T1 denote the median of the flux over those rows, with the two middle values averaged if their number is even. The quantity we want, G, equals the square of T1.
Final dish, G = 1296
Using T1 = 36.0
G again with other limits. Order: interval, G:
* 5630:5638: 1324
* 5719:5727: 1324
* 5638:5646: 1323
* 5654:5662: 1287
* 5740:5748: 1348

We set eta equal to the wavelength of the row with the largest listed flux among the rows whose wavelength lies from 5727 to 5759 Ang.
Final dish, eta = 5733.79 Ang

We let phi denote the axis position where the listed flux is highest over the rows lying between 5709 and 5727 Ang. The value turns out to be 5712.70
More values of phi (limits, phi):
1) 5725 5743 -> 5733.79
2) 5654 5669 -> 5662.94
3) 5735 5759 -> 5757.60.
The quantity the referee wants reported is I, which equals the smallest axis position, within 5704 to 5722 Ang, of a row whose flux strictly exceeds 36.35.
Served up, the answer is 5704.82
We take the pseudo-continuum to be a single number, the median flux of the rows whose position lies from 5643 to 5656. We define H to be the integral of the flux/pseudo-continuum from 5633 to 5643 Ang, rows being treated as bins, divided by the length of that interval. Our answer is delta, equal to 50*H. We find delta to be 49.8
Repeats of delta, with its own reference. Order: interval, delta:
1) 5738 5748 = 50.0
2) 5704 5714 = 49.6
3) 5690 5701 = 49.9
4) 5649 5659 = 49.5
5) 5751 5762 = 50.3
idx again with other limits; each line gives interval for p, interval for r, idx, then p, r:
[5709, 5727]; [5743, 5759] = 1.007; 36.4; 36.7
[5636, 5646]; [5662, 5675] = 0.995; 36.4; 36.3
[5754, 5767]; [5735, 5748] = 0.995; 36.9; 36.7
